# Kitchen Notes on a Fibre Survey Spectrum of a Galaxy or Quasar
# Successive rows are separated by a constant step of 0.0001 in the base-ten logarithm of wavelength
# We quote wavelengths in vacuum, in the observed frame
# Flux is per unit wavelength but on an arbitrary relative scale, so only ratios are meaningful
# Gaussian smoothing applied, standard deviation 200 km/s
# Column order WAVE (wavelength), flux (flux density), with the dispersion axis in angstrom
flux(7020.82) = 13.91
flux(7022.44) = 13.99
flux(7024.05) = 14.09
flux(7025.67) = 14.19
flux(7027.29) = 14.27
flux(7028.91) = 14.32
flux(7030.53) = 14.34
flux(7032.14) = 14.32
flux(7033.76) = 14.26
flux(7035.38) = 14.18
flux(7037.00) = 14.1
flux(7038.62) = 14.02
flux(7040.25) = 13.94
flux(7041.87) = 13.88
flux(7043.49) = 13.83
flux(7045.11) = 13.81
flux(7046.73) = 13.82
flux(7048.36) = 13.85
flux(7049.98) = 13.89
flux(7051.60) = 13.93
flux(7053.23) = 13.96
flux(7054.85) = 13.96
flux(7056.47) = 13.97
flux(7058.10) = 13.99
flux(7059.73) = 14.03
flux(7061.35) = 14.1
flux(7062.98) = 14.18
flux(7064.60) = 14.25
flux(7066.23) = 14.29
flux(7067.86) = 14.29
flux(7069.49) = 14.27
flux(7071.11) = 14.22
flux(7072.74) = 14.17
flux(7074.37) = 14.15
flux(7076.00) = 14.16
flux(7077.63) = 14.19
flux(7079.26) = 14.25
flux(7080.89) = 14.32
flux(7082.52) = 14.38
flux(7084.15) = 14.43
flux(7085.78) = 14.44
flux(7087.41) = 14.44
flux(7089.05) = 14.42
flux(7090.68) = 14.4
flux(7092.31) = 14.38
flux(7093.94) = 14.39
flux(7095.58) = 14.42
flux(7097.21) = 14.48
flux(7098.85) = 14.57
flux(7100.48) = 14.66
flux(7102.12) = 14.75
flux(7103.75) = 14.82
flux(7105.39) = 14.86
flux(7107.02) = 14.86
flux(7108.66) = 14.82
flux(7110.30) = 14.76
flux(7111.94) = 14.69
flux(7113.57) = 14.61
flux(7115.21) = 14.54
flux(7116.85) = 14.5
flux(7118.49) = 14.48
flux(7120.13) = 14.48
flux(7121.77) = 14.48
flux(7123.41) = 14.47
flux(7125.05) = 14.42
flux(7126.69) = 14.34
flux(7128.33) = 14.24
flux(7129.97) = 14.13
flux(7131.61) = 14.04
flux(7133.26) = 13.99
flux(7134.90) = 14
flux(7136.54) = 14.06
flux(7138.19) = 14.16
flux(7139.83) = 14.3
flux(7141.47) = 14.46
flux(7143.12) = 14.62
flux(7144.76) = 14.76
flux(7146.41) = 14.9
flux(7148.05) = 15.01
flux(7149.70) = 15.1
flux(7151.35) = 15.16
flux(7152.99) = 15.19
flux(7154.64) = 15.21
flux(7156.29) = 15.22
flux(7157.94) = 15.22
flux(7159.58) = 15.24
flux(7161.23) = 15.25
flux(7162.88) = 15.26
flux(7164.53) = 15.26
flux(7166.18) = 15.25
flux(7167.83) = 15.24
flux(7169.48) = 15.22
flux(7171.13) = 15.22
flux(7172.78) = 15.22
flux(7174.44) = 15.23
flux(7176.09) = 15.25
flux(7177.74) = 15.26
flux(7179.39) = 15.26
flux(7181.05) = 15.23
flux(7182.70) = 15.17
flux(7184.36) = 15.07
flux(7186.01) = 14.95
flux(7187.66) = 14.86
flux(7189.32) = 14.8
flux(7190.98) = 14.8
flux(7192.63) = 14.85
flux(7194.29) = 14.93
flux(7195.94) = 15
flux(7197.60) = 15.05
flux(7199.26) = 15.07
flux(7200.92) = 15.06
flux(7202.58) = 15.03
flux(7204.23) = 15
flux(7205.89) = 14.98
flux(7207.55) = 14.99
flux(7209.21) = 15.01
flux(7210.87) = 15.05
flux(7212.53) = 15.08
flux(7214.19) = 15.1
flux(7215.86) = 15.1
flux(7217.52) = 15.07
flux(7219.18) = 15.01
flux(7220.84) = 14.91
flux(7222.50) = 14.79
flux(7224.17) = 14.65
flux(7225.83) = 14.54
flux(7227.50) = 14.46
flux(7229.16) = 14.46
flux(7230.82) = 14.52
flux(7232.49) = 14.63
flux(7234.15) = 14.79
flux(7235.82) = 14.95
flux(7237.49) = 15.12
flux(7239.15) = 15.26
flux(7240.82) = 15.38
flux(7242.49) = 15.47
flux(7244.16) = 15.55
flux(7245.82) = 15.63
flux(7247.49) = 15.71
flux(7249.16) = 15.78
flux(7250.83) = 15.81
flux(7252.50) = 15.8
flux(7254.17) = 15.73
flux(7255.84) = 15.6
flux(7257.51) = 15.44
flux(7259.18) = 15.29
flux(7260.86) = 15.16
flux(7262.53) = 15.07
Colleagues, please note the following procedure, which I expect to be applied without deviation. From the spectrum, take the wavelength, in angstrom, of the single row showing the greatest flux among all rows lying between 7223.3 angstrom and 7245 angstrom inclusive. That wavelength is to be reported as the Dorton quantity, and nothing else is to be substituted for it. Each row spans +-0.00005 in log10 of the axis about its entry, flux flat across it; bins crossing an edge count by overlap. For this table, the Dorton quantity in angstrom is 7244.16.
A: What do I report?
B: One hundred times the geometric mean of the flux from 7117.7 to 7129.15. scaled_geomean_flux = 1442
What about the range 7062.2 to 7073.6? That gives 1424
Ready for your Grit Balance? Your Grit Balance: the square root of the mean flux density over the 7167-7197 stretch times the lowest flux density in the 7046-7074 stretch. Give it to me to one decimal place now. 14.4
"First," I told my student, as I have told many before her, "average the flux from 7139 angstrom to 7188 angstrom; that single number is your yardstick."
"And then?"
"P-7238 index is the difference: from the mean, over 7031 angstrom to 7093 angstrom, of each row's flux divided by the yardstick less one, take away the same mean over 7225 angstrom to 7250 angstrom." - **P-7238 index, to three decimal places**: -0.062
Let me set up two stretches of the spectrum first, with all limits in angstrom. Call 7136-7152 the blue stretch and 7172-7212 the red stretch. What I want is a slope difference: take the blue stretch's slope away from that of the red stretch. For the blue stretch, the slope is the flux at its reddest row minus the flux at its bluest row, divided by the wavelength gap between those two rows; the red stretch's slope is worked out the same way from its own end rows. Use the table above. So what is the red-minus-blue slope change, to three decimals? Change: -0.079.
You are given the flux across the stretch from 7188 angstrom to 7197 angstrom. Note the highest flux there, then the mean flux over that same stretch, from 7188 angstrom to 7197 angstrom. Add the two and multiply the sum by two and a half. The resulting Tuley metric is 74.7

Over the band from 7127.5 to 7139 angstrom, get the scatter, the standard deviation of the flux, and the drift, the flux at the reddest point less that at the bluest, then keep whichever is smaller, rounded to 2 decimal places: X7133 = -0.08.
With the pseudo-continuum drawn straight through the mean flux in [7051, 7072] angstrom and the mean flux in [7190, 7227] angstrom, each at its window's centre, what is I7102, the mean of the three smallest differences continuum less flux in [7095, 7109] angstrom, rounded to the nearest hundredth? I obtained -0.48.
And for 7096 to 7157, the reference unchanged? -0.56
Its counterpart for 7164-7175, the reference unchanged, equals -0.54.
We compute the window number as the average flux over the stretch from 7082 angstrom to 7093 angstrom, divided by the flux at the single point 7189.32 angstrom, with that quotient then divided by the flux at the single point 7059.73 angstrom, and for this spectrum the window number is 0.069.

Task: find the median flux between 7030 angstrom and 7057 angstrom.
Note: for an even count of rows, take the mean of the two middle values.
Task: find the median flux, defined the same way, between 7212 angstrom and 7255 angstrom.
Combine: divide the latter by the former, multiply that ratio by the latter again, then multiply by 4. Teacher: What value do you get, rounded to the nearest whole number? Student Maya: 65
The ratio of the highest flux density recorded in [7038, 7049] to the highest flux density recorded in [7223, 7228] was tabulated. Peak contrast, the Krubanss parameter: 0.96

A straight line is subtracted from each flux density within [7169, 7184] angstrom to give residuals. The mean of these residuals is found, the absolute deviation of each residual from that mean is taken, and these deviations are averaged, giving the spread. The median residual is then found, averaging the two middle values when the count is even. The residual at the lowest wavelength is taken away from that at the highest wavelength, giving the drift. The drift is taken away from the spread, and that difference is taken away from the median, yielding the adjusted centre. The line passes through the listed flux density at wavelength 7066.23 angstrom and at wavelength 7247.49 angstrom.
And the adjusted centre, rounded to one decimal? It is -0.1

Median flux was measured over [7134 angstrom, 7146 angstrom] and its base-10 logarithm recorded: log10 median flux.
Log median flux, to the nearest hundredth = 1.16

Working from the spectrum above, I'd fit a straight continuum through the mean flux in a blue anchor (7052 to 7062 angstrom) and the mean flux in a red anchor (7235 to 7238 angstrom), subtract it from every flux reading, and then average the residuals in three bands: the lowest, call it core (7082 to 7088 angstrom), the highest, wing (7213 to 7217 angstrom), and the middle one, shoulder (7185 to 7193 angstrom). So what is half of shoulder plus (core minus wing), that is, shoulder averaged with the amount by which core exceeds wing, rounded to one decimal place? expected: 0.1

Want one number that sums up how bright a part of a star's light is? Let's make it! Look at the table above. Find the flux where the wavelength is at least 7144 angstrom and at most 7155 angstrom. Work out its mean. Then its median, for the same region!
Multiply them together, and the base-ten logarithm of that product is 2.36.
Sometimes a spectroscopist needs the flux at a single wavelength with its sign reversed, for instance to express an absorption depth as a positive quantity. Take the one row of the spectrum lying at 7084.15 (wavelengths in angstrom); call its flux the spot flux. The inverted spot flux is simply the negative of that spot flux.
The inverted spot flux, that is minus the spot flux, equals -14.43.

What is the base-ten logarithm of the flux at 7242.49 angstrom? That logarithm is 1.19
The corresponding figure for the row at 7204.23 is 1.18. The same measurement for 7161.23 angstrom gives 1.18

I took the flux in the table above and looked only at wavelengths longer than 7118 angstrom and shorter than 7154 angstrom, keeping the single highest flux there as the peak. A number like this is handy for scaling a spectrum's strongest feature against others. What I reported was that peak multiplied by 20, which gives 304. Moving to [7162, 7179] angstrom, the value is 305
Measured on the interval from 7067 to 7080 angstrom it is 286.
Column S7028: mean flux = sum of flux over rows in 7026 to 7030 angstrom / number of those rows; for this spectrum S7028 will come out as 14.3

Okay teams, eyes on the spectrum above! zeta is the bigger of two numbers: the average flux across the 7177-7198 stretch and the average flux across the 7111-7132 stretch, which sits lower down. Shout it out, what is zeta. 15.0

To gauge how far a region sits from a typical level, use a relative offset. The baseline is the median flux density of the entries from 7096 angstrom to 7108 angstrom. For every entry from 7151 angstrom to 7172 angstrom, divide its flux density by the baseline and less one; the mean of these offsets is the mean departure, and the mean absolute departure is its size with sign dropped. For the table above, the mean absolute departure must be 0.032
